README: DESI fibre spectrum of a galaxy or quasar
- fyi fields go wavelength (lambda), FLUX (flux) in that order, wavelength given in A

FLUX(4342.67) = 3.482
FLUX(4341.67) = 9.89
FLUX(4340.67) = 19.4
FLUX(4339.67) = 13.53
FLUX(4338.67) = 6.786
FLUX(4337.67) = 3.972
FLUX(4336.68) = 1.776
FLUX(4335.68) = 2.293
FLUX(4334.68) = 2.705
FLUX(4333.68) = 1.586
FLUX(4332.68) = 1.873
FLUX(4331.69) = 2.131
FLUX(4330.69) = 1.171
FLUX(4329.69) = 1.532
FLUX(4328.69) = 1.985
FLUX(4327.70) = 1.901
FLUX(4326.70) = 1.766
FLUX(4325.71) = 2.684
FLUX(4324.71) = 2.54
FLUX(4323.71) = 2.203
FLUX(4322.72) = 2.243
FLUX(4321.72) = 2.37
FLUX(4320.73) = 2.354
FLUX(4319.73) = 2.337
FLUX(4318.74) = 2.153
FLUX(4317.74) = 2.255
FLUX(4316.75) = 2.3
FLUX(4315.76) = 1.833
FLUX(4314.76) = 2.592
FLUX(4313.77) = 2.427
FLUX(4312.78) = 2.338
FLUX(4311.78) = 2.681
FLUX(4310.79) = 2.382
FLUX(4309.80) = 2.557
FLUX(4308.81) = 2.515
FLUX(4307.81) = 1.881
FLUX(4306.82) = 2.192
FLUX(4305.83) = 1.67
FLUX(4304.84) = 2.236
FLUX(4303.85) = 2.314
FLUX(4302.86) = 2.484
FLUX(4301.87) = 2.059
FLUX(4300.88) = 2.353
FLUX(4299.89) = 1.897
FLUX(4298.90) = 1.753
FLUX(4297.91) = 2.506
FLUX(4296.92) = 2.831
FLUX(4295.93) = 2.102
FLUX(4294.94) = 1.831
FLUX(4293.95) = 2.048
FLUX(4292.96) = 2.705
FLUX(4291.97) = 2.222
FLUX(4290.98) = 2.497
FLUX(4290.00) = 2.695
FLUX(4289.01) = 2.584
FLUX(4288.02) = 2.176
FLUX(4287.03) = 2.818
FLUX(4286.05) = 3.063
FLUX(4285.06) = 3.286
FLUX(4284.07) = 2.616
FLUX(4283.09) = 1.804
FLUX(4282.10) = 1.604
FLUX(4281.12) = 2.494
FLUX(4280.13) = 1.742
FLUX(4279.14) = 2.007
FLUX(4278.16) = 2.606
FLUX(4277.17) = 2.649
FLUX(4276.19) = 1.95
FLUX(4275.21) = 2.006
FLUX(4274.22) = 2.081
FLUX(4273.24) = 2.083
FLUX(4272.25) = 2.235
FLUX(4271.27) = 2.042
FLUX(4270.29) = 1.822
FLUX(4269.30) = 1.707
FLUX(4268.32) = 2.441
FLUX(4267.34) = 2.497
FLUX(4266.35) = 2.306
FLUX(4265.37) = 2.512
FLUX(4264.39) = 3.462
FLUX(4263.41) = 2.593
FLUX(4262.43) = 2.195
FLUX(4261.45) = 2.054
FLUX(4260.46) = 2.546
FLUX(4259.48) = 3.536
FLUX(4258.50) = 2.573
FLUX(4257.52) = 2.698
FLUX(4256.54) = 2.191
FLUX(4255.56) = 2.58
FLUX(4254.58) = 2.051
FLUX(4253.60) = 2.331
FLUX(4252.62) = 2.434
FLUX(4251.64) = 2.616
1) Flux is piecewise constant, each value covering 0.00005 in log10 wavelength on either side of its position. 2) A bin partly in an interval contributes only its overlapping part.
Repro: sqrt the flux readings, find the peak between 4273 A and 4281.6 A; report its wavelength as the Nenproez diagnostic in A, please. 4277.17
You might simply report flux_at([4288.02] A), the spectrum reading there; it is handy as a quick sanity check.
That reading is 2.176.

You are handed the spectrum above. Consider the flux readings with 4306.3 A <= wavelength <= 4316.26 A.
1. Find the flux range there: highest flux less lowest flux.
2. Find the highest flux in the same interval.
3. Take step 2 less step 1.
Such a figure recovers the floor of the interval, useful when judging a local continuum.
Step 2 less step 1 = 1.83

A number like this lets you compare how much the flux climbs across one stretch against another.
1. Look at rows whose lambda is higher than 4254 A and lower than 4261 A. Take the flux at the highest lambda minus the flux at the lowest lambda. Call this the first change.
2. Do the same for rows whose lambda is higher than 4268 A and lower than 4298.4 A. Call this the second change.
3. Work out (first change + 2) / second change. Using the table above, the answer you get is 38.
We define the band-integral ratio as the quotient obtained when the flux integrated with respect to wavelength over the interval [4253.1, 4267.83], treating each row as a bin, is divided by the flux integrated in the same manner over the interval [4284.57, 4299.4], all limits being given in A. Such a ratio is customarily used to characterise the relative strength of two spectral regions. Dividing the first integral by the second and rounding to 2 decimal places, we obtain 1.02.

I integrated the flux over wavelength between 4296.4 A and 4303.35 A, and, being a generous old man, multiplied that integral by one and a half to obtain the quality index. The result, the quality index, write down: 23.6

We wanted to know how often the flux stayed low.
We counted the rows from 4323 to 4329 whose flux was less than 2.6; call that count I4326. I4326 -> 5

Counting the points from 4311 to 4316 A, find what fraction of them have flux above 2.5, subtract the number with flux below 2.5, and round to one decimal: -2.6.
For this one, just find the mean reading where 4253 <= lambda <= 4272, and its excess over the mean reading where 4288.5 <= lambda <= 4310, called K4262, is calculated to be 0.16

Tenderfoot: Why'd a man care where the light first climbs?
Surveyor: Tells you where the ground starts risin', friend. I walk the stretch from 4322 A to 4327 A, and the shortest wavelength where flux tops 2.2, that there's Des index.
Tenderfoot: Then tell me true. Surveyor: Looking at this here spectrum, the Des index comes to 4322.72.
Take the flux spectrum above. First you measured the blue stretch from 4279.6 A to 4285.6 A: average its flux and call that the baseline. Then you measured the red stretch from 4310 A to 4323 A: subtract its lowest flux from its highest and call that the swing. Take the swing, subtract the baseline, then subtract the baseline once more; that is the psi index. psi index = -3.67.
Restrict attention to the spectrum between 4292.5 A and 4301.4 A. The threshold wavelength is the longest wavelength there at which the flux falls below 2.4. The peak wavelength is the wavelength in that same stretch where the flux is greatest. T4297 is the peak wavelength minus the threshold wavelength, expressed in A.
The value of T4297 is -4.0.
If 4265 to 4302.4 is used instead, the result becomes -16.8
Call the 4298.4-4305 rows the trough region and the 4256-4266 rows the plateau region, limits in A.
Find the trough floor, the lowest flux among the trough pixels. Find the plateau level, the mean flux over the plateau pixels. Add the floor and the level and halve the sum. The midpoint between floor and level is 2.2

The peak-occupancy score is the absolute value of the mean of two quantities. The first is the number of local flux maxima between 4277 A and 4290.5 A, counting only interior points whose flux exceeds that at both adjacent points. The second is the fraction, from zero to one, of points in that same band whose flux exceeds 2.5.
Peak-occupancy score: 1.3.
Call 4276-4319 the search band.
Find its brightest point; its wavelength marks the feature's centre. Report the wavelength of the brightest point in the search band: 4285.06 A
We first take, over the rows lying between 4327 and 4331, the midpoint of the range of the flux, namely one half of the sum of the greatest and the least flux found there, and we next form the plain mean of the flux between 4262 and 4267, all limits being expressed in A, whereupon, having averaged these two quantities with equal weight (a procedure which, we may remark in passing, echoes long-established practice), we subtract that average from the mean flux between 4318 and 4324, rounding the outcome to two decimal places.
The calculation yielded 0.18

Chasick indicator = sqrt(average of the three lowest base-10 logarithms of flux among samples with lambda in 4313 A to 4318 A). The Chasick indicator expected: 0.57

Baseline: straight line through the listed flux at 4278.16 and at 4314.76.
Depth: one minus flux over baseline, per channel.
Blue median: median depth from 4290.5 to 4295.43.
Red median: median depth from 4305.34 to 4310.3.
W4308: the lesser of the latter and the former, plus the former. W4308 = 0.29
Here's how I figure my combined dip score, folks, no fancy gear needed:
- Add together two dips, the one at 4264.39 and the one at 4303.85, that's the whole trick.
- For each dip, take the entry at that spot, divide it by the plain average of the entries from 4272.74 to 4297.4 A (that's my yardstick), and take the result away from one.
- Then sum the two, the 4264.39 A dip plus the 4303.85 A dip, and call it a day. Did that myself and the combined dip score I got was -0.47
